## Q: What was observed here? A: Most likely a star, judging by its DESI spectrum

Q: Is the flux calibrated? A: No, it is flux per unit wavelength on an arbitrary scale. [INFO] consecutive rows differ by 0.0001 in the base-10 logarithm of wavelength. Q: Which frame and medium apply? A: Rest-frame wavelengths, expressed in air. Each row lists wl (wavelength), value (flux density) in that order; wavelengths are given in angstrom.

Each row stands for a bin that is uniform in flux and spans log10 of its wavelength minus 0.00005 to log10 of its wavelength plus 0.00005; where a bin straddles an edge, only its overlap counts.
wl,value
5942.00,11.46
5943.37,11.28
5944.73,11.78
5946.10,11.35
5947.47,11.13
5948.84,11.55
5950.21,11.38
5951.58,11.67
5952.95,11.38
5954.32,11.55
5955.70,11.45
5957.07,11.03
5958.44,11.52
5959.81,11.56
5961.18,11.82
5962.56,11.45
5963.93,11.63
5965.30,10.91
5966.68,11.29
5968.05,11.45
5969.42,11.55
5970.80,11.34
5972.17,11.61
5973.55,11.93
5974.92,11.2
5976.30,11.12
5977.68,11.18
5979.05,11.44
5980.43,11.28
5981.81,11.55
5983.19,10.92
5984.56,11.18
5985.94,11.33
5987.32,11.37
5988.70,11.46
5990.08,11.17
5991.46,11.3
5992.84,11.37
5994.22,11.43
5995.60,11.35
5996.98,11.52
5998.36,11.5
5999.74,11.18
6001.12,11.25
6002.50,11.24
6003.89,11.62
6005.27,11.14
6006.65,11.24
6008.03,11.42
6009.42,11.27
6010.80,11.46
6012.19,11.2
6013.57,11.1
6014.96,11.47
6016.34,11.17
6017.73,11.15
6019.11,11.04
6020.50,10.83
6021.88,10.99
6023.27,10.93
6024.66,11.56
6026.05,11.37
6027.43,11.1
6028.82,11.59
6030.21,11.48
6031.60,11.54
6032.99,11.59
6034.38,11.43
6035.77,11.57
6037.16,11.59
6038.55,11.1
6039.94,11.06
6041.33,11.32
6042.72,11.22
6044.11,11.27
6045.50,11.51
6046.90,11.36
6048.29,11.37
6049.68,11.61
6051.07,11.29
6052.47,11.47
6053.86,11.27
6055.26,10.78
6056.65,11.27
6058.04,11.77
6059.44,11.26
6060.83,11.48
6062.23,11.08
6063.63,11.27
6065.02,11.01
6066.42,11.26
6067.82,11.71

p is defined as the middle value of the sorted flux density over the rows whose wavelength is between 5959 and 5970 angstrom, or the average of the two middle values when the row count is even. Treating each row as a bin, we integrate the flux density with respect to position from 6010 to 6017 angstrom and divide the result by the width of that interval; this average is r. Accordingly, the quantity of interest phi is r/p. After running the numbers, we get 0.981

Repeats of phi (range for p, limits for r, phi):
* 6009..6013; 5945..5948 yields 1.004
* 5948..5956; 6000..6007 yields 0.982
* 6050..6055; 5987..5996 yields 1.005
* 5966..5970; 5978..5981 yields 0.992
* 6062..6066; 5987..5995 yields 1.024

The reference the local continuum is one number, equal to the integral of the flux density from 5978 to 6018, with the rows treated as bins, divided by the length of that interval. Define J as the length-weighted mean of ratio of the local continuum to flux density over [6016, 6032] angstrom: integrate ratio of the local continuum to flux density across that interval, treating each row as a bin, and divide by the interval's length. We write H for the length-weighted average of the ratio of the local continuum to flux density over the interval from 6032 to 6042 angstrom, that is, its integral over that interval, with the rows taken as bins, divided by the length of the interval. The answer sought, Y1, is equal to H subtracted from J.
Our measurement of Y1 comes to 0.014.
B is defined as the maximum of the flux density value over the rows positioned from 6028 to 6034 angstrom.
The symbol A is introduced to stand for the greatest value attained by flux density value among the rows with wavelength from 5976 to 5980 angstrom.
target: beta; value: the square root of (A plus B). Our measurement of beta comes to 4.80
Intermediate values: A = 11.44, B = 11.59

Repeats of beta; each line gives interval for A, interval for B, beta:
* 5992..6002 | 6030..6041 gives 4.81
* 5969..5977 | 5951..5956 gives 4.86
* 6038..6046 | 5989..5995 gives 4.79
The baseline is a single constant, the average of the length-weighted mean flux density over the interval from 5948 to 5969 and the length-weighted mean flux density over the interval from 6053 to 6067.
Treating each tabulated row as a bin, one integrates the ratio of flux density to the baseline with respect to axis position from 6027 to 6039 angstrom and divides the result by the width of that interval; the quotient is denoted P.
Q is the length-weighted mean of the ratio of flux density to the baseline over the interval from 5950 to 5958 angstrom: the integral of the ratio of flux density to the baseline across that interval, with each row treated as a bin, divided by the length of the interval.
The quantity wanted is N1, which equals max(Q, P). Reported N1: 1.01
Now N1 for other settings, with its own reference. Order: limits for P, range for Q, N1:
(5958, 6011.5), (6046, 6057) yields 1.00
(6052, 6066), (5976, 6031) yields 0.99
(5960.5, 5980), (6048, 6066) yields 1.01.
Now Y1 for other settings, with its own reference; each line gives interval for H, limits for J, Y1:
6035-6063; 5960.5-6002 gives -0.003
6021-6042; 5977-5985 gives 0.008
